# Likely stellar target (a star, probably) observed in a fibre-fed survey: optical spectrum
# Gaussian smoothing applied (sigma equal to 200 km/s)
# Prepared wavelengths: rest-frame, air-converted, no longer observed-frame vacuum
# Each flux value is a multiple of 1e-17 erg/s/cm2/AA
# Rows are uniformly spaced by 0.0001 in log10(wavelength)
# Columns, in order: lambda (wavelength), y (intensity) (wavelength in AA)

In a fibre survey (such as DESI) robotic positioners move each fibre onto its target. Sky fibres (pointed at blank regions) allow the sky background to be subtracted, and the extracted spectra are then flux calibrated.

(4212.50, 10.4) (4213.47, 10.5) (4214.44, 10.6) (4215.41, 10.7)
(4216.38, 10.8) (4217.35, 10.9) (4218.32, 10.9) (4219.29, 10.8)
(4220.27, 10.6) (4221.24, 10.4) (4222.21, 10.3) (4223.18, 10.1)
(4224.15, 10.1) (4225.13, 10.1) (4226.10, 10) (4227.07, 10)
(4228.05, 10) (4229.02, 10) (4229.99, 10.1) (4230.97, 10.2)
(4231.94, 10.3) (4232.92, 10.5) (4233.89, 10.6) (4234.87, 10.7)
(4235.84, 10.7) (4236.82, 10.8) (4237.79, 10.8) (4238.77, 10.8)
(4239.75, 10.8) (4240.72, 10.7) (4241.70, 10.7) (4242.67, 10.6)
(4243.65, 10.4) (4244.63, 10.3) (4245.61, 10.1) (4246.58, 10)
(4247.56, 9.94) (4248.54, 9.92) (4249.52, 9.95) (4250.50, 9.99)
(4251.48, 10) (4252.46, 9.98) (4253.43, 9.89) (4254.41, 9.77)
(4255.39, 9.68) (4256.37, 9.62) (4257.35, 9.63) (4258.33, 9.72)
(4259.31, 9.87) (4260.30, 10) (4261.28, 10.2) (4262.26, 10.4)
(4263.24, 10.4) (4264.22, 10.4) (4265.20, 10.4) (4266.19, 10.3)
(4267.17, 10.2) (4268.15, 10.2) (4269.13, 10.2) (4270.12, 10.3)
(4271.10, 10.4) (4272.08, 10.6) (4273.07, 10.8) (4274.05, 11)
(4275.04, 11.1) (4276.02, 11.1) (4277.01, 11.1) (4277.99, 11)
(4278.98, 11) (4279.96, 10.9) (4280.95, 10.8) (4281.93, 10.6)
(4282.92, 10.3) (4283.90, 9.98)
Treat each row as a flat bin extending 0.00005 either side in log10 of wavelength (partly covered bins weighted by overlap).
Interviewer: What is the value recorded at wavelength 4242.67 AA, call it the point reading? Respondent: 10.6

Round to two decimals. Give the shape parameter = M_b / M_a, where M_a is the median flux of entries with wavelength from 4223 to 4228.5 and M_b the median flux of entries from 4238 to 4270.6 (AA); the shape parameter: 1.01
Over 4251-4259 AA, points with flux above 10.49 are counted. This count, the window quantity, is 0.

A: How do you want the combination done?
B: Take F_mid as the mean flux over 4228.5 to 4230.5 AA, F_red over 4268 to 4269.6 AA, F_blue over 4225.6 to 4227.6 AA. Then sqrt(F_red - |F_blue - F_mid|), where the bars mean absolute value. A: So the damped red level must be 3.19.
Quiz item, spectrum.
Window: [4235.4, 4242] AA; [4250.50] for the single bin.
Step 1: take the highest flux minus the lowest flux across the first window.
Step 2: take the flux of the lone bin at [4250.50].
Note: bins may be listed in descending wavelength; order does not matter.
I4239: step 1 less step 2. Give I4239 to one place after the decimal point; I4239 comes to -9.9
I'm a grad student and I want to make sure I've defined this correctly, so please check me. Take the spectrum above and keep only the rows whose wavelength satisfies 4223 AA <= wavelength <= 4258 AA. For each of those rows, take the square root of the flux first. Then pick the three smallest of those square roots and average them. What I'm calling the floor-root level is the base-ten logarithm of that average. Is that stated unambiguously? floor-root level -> 0.492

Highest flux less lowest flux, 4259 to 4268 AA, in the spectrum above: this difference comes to 0.53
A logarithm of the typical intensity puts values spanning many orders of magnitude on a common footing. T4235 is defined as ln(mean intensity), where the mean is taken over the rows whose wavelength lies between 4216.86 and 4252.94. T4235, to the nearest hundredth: 2.34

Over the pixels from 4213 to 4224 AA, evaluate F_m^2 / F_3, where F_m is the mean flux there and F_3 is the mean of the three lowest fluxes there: 10.9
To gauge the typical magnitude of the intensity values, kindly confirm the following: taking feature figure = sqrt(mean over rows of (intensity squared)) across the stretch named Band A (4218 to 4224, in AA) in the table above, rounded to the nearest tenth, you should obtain 10.5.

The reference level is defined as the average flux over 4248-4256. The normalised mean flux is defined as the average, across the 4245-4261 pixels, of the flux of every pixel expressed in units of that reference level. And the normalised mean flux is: 1.00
